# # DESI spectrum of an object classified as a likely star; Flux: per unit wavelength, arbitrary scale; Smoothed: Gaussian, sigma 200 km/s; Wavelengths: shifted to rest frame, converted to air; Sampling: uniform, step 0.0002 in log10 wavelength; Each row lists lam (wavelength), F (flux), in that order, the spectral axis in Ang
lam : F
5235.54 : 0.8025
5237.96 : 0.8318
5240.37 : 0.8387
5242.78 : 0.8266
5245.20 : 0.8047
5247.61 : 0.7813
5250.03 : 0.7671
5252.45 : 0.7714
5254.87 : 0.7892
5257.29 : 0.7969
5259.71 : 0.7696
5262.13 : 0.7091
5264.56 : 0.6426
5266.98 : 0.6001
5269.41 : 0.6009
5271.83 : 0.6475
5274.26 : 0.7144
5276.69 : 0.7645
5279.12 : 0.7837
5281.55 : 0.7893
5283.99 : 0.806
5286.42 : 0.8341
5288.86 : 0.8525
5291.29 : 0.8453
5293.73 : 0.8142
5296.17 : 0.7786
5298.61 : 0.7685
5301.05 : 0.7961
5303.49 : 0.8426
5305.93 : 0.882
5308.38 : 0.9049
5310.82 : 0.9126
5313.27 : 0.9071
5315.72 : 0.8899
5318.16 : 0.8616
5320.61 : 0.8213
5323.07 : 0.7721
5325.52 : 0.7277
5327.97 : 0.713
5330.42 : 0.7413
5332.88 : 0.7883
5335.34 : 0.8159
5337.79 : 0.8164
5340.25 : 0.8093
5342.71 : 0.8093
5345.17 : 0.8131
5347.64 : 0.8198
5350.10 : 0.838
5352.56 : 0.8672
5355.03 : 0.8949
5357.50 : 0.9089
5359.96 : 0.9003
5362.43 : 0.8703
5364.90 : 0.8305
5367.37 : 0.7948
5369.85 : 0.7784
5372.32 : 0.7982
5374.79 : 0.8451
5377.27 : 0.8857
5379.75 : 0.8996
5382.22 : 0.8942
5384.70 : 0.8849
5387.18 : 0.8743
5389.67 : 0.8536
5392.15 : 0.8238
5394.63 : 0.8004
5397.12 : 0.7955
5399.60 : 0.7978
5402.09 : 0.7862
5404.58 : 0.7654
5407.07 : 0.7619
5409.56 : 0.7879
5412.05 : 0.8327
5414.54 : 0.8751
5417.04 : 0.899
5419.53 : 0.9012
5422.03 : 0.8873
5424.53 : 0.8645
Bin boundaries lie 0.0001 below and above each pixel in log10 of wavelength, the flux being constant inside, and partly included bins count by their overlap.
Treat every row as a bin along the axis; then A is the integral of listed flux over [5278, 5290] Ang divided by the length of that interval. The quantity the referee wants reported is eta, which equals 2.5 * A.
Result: 2.03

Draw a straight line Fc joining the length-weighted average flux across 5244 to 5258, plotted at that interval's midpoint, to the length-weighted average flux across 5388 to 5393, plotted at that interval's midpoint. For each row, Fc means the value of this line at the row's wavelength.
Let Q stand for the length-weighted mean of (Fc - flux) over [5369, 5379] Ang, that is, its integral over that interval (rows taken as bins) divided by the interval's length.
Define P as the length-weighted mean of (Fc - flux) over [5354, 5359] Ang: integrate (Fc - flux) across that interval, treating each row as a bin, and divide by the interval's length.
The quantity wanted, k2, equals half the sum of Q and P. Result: -0.036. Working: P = -0.074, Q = 0.00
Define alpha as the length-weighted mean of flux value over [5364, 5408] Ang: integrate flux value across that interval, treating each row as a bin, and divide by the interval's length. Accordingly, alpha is 0.826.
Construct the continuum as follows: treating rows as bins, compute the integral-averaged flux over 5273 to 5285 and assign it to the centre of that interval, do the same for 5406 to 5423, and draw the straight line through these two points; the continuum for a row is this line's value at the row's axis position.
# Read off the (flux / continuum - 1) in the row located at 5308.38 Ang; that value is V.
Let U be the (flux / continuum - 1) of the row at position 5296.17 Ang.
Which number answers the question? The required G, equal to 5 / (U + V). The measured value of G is 34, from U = -0.002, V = 0.149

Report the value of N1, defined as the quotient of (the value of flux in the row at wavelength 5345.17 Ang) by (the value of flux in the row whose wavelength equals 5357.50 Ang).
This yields 0.89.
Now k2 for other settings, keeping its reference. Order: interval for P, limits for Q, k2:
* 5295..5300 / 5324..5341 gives 0.038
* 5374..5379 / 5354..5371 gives -0.029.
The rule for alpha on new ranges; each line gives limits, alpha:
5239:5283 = 0.745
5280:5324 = 0.838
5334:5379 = 0.839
